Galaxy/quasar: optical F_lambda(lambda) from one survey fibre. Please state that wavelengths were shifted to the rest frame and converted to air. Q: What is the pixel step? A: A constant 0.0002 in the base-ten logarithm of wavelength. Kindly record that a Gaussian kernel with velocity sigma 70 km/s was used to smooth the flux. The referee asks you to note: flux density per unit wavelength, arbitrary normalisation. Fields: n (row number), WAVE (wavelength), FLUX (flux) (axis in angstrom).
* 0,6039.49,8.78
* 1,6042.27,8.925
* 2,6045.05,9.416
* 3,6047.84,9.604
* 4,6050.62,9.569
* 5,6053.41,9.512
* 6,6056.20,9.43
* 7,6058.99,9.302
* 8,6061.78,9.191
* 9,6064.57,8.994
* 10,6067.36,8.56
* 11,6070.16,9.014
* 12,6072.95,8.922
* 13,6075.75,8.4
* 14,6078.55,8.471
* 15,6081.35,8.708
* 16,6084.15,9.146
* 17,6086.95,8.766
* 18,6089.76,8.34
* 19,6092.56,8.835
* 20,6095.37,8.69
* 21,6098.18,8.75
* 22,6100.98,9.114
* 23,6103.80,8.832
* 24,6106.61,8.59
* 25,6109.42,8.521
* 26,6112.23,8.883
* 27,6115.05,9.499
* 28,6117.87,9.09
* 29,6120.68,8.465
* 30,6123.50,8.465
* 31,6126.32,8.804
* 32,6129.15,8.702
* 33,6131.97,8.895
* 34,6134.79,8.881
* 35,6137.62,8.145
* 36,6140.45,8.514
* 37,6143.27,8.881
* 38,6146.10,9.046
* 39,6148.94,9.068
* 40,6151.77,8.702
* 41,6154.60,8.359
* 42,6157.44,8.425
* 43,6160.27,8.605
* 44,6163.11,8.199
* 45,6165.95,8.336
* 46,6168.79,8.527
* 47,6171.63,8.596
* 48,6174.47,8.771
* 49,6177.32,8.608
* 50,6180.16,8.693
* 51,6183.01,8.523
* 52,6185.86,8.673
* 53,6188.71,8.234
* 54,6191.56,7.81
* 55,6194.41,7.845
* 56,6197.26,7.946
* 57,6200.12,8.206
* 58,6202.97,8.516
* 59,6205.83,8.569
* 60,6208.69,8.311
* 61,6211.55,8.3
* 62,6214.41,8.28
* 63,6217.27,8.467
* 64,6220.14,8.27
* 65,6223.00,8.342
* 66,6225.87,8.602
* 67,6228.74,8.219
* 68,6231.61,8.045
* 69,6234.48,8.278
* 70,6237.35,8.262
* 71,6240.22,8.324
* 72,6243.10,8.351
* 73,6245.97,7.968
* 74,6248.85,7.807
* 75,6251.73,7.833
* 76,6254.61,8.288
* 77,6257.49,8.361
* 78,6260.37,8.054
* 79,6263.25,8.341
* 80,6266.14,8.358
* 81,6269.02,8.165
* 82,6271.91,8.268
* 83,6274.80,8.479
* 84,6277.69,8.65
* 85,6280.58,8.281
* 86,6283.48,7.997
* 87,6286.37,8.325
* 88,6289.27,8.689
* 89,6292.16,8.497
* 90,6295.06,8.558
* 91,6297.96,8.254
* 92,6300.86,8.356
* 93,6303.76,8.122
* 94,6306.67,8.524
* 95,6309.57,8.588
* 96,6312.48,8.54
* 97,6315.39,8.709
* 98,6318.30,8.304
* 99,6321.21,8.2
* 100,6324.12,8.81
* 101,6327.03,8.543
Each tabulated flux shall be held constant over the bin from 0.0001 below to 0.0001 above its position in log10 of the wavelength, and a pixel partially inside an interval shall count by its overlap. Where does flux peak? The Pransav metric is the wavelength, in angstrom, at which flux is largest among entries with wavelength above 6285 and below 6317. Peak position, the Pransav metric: 6315.39 angstrom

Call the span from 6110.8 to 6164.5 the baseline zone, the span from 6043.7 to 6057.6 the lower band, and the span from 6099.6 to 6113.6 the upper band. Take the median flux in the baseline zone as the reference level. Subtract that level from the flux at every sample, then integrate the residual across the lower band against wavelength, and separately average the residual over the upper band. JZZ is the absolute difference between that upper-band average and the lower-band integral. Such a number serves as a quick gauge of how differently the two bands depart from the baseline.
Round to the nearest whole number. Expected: 11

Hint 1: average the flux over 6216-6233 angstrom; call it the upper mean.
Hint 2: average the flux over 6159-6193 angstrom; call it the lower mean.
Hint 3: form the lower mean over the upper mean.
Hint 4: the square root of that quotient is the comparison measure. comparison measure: 1.01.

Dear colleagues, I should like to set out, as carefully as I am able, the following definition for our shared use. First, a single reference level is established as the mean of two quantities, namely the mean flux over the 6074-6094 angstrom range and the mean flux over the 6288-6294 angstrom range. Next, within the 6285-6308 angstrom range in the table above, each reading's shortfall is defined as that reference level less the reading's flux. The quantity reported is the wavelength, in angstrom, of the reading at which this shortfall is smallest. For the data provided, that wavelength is 6289.27 angstrom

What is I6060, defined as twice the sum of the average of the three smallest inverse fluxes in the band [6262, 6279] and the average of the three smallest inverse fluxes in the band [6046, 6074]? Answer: 0.445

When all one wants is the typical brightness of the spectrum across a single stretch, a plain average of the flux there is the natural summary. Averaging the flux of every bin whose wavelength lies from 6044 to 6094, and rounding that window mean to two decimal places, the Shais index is 9.01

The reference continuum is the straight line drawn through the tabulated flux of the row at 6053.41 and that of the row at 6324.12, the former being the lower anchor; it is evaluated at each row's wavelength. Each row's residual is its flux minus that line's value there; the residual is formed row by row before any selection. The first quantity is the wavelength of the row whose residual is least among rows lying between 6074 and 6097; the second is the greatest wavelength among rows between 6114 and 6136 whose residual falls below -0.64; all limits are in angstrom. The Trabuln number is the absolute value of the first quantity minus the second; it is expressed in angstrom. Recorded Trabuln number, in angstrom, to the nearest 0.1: 33.7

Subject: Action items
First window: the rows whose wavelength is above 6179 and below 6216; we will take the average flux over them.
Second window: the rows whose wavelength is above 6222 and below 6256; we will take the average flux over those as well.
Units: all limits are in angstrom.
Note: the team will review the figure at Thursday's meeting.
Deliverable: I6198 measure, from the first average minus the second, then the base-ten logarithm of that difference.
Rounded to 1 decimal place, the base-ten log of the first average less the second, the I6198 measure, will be -1.0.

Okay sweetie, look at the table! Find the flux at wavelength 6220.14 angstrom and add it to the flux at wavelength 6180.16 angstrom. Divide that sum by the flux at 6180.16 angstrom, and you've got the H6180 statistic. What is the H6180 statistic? 1.95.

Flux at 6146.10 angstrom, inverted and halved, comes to 0.0553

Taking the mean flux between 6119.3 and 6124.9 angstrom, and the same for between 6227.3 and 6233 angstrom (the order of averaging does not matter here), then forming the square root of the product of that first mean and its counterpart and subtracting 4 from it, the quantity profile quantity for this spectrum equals 4.3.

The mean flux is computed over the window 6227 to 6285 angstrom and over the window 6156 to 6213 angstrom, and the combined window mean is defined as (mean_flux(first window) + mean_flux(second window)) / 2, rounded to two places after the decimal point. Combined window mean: 8.30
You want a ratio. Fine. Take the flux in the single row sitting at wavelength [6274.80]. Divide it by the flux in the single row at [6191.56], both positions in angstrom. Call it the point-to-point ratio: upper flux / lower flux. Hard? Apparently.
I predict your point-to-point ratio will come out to 1.09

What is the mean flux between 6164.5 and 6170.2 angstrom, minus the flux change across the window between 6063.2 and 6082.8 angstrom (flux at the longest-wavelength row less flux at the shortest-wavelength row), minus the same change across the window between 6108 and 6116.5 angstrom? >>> 7.74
